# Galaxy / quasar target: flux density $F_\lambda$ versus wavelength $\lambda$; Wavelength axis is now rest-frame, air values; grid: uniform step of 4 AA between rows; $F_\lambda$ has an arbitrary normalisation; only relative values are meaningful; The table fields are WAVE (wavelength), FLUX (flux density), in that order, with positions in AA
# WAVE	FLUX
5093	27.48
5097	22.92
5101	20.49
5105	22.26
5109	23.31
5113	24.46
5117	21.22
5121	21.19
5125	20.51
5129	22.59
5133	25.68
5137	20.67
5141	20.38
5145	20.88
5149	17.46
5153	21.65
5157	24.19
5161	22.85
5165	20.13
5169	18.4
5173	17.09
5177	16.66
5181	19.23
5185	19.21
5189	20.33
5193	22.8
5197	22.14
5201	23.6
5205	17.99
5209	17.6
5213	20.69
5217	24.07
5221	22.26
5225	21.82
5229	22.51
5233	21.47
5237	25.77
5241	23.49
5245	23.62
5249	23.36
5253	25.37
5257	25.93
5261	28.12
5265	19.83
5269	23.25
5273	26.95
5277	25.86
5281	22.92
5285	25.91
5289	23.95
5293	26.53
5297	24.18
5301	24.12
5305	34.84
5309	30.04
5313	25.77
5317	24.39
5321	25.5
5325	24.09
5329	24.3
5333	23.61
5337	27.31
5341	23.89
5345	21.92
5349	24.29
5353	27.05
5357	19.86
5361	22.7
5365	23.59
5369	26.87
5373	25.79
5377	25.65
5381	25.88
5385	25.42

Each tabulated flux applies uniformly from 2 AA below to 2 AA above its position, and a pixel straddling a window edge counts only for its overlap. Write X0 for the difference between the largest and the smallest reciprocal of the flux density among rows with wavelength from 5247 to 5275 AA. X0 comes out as 0.0149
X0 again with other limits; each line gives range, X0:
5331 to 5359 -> 0.0137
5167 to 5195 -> 0.0162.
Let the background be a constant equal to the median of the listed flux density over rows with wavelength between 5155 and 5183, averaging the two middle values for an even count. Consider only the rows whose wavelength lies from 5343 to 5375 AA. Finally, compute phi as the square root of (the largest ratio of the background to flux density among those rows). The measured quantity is 0.98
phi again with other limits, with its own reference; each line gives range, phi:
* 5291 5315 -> 0.89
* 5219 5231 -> 0.94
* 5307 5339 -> 0.90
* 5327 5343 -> 0.90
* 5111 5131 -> 0.97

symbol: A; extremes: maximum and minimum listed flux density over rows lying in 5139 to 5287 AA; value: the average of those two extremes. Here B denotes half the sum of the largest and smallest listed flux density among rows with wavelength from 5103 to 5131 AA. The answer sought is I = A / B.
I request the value 1.00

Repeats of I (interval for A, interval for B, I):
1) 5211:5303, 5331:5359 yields 1.02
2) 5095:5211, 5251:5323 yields 0.77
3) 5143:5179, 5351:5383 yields 0.87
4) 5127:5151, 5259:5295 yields 0.90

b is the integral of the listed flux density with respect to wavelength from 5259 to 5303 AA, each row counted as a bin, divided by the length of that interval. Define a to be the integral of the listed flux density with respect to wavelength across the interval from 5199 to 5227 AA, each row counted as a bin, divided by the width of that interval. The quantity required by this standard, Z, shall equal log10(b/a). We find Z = 0.07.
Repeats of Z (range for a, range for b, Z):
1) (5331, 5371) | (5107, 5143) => -0.04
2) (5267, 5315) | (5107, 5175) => -0.09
